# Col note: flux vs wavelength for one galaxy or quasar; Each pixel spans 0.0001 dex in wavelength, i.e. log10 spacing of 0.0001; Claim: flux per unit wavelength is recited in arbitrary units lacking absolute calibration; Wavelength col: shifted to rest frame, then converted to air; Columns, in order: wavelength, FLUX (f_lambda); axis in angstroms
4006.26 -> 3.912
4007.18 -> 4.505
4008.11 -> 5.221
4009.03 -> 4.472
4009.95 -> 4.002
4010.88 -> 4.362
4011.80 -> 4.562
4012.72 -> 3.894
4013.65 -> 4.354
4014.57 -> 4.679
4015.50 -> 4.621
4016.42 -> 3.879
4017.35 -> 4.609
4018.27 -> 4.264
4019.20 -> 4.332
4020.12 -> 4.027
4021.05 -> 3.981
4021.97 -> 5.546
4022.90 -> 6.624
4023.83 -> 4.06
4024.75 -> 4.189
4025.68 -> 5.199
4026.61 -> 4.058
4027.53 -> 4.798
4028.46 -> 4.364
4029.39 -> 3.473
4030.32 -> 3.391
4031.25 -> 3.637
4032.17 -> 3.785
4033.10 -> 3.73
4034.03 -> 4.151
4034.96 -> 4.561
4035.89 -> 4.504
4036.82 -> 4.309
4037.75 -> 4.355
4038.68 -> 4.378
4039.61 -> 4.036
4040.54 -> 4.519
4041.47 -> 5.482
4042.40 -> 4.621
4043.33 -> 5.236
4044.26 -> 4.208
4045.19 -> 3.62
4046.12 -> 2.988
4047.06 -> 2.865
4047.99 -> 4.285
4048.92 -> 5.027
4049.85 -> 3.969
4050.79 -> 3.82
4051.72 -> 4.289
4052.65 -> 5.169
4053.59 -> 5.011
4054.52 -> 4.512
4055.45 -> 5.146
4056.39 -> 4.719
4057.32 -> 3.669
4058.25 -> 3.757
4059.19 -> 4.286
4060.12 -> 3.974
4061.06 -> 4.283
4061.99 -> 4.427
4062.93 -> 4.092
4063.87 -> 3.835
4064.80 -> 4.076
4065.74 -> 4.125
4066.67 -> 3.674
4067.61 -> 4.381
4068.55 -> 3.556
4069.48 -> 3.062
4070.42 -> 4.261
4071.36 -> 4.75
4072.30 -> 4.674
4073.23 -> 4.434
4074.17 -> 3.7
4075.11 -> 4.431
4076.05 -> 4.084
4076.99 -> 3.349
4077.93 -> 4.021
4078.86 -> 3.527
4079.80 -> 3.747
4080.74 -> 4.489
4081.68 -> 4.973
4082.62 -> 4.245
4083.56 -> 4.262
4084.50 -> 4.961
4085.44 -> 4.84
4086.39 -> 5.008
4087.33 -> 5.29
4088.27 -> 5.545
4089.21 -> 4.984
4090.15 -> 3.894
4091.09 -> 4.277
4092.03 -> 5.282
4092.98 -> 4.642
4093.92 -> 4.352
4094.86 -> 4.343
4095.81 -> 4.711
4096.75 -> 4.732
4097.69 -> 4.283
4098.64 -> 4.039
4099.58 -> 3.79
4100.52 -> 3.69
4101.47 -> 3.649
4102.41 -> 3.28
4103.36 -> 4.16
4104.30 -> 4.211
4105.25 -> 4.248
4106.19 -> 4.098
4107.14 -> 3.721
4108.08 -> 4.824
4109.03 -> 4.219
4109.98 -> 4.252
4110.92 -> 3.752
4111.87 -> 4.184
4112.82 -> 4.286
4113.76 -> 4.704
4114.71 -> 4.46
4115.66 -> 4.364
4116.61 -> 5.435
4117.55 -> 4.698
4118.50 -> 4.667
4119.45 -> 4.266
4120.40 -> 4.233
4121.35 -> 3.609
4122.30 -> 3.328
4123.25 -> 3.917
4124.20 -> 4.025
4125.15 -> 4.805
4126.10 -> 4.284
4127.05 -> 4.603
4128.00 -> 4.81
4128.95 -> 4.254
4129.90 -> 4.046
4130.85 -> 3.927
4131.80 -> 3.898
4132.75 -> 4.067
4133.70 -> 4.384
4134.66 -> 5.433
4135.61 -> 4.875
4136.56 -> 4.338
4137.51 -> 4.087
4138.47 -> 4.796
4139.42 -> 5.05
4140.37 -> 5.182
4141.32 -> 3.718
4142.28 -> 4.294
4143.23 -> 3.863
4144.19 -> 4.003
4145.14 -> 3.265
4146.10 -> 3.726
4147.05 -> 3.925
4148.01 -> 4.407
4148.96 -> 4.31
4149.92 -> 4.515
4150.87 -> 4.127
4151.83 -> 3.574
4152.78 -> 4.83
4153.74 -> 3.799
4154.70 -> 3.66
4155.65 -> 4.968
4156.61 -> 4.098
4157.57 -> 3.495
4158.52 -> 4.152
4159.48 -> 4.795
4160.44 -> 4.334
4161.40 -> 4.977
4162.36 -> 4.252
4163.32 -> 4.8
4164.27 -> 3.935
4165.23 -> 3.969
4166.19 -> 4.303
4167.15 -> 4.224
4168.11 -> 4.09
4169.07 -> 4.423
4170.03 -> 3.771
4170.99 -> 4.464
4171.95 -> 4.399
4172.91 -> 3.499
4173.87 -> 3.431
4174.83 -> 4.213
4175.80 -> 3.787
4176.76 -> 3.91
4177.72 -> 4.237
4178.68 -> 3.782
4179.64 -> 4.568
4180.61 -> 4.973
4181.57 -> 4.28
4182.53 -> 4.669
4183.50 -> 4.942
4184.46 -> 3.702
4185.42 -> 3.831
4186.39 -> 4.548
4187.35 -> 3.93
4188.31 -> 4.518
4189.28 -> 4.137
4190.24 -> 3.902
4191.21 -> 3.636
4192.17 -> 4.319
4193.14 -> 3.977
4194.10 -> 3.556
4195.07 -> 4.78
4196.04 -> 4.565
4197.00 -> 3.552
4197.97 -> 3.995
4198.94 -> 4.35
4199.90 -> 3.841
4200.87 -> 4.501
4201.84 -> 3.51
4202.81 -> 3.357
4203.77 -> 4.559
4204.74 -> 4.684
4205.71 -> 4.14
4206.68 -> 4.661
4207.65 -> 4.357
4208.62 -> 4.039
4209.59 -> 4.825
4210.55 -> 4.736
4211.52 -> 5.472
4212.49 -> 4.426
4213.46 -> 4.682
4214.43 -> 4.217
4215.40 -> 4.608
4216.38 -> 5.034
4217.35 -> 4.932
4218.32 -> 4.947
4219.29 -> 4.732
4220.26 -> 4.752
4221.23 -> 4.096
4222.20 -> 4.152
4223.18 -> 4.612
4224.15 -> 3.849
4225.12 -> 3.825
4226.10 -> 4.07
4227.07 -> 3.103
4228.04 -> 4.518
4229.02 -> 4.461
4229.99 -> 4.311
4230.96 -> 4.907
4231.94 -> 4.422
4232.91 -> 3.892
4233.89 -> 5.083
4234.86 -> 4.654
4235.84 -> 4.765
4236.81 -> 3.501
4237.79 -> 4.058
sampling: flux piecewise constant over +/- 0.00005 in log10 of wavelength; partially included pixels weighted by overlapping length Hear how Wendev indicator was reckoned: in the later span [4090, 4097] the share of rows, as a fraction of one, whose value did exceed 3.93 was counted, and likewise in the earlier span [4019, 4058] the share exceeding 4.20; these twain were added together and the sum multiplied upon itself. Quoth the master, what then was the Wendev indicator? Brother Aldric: 2.1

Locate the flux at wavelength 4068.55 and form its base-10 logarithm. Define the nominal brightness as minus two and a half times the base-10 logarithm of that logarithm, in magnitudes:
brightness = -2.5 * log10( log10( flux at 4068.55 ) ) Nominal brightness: 0.65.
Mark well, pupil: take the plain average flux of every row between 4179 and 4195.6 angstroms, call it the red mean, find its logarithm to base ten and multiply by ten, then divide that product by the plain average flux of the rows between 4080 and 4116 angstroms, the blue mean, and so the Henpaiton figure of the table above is 1.43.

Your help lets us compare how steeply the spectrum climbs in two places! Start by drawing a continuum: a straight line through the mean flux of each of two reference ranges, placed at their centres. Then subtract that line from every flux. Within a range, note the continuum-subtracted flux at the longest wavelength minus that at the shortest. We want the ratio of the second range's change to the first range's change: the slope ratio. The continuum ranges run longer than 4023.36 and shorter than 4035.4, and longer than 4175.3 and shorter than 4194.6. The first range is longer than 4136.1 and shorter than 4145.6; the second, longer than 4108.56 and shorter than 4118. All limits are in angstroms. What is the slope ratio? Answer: -0.4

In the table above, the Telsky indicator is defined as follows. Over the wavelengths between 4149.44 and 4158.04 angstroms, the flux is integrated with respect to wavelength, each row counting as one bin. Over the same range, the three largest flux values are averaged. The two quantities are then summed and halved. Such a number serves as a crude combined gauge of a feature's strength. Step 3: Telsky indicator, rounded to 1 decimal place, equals 20.1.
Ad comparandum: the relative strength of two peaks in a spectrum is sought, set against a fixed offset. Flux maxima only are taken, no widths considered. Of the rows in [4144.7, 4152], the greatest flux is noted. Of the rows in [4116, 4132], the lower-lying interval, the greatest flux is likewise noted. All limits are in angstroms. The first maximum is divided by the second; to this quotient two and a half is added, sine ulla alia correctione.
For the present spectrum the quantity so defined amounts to 3.33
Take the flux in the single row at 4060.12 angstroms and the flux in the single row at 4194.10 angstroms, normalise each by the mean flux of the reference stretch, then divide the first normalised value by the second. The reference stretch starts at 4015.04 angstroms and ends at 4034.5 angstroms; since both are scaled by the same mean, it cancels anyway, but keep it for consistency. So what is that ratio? 1.12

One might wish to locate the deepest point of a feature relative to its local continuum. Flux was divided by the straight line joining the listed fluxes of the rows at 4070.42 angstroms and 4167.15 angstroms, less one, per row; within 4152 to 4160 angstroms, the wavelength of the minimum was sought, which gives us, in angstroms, 4157.57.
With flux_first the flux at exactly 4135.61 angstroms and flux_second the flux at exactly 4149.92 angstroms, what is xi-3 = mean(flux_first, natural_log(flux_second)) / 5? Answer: 0.64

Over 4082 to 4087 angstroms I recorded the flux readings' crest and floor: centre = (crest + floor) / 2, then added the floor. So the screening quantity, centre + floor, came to 8.9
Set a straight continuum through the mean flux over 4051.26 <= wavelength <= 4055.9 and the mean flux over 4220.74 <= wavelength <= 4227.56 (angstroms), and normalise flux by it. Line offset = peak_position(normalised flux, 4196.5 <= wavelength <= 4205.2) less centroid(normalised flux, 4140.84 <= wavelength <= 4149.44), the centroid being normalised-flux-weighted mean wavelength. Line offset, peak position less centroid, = 59.5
